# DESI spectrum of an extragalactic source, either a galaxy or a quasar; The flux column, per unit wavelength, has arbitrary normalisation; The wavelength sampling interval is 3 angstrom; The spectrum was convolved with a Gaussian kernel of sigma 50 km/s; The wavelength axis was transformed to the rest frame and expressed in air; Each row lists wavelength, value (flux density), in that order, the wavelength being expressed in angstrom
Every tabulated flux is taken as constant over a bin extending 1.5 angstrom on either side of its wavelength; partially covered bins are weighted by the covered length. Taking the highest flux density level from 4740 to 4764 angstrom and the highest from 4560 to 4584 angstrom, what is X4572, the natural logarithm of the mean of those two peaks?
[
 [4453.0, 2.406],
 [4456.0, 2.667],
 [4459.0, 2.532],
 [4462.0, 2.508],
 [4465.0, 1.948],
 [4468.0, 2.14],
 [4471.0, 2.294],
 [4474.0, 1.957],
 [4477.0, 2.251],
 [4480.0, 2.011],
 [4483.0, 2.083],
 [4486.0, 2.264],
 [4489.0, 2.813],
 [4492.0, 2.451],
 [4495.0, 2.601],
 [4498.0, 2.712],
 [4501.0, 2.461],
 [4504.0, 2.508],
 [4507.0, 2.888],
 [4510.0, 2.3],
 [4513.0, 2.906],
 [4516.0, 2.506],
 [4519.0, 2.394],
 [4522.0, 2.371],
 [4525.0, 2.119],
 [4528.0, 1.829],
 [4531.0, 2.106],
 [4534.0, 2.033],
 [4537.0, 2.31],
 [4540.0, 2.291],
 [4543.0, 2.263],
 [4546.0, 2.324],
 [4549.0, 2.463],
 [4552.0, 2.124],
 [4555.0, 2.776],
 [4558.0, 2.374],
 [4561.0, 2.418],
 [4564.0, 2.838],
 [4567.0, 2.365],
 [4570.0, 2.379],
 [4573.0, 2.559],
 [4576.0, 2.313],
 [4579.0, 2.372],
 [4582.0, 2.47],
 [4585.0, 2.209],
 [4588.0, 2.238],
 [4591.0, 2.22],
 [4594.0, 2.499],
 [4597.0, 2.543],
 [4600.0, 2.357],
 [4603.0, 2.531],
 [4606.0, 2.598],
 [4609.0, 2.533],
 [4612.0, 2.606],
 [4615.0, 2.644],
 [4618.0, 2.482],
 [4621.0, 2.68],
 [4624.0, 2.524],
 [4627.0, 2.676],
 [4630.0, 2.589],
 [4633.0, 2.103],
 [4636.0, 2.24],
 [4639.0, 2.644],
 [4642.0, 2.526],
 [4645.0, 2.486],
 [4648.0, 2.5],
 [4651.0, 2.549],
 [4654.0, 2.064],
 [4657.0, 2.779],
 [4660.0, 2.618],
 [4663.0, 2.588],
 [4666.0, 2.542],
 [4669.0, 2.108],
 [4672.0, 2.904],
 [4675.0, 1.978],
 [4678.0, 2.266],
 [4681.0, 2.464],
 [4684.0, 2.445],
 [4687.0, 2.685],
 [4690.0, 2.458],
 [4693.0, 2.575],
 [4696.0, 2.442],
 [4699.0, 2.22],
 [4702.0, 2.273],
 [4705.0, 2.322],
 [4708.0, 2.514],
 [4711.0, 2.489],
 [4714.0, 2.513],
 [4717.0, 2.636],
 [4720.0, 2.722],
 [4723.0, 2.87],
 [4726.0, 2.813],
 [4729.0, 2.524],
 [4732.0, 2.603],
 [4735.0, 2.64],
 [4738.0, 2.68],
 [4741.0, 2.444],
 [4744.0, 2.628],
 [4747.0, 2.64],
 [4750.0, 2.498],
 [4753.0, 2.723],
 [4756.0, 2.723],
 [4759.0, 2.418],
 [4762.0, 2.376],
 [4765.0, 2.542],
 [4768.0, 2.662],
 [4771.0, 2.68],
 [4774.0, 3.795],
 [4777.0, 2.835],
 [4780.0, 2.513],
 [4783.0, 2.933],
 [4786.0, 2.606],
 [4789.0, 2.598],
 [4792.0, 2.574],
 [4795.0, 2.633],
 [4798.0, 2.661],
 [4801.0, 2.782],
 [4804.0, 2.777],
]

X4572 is 1.02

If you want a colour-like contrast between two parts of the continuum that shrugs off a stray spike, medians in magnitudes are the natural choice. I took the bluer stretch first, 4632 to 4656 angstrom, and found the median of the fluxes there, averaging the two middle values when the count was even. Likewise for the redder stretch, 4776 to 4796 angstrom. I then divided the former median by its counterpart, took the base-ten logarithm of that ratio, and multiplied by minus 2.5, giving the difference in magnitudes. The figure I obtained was 0.05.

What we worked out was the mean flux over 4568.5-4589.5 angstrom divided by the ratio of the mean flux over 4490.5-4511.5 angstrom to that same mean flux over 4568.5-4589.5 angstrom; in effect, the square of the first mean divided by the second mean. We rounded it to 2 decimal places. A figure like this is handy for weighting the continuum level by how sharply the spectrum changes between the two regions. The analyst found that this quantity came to 2.18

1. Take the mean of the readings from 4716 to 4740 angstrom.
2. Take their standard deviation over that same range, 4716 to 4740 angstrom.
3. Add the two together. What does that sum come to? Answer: 2.79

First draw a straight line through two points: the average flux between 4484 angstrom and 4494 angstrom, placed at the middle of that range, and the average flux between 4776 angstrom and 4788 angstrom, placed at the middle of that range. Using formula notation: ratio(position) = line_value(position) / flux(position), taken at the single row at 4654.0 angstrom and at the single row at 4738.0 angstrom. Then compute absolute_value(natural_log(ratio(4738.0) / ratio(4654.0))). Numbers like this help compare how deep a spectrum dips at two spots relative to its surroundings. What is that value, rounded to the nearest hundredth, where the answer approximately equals 0.24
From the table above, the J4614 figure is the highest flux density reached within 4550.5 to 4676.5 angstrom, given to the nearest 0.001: 2.904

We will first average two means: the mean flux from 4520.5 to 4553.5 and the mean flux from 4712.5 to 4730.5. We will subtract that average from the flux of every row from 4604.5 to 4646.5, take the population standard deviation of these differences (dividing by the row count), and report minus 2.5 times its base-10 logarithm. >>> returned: 2.00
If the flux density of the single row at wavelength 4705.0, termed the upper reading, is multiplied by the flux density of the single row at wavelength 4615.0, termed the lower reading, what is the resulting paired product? 6.14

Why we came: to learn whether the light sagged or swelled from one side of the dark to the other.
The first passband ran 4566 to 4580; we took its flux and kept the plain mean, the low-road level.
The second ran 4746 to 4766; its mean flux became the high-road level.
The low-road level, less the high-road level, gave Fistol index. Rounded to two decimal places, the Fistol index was -0.16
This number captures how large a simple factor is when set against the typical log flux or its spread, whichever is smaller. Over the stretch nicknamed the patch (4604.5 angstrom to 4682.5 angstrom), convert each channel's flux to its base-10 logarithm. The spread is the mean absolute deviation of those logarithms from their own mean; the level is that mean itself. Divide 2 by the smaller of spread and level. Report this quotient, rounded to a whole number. 64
